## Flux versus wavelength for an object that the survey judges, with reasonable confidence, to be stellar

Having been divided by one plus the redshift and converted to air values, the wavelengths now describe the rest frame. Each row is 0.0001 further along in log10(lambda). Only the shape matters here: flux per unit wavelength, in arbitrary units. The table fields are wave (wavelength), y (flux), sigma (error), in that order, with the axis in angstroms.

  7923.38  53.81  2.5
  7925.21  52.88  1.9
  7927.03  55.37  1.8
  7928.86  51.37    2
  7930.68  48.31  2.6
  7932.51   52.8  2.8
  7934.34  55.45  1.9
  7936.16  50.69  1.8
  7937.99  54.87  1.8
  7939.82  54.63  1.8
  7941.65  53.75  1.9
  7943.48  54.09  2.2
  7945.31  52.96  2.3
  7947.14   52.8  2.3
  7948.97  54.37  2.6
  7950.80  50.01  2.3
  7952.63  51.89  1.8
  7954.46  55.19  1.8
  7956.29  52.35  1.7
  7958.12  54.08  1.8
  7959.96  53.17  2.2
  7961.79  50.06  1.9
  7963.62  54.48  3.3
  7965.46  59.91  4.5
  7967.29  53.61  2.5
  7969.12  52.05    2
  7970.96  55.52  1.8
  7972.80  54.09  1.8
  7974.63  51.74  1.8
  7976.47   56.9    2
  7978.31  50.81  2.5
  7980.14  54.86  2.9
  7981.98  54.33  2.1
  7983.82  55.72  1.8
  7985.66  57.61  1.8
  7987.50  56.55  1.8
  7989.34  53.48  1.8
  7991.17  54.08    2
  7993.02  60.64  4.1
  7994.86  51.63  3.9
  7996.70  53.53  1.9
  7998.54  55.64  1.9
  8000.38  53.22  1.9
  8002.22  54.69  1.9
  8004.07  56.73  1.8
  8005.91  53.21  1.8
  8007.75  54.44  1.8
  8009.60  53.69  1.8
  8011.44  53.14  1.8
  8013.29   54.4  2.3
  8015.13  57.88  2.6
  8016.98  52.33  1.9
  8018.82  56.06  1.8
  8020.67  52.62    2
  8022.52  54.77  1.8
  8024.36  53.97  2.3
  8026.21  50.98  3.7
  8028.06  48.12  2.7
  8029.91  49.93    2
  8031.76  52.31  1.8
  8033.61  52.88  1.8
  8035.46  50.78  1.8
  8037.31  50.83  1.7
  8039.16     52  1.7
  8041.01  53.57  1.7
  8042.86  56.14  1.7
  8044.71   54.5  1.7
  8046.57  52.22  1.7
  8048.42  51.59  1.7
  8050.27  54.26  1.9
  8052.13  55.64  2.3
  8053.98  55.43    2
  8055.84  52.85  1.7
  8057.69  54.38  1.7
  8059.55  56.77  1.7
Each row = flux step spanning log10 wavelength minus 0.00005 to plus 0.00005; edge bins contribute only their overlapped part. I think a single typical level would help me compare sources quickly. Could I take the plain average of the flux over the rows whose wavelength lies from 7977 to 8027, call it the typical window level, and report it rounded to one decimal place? 54.5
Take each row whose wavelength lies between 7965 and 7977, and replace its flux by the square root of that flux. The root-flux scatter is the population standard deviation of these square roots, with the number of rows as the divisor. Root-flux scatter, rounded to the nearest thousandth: 0.179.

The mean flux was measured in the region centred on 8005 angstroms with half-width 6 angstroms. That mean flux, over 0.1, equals 543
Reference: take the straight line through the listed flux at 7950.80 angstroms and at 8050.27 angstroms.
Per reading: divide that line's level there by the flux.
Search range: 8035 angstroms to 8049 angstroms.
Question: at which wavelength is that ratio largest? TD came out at 8037.31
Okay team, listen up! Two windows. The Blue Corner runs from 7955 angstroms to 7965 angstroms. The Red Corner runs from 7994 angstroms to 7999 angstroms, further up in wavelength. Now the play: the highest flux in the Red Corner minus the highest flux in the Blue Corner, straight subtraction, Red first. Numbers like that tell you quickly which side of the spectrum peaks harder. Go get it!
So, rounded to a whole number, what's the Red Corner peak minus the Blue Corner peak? 1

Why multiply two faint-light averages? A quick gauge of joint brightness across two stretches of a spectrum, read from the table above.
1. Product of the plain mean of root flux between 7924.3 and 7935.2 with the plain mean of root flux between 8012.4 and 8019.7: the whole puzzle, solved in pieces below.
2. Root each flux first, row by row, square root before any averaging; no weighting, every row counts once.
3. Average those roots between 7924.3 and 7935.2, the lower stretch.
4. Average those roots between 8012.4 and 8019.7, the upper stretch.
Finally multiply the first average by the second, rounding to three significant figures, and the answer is 53.9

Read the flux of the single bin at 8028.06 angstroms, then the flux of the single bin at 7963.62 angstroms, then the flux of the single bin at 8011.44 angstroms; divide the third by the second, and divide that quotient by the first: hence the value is 0.0203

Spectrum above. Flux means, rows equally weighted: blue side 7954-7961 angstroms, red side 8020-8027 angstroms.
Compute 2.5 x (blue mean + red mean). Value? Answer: 267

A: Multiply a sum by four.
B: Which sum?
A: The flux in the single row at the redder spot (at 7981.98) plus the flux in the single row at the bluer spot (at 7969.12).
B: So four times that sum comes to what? 426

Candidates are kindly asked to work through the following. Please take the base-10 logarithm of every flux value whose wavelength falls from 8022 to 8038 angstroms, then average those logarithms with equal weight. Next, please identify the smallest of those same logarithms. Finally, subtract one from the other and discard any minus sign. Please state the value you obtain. 0.030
